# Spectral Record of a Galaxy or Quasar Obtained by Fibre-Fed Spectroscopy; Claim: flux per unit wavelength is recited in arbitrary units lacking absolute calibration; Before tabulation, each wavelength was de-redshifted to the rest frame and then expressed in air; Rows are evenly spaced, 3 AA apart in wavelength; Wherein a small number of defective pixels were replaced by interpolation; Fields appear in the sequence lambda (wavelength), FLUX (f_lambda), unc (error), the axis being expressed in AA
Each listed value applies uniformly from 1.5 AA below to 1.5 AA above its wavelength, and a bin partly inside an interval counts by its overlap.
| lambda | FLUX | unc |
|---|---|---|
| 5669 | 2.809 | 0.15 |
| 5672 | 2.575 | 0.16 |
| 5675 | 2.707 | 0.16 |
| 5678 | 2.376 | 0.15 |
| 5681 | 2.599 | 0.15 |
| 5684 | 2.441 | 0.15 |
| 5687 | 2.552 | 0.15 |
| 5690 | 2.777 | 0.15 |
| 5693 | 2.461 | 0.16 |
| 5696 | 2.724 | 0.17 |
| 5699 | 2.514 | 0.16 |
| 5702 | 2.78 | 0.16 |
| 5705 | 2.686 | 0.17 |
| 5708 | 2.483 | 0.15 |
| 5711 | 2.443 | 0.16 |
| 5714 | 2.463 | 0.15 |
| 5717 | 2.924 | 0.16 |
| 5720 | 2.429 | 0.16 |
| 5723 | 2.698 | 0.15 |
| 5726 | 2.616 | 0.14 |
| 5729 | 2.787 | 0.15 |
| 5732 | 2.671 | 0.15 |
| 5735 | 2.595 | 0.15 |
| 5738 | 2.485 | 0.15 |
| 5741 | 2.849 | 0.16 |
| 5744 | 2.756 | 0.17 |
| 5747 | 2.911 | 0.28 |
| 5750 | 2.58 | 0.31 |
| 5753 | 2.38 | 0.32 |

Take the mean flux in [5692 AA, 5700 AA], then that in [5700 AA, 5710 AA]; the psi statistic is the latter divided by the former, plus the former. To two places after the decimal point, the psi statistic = 3.60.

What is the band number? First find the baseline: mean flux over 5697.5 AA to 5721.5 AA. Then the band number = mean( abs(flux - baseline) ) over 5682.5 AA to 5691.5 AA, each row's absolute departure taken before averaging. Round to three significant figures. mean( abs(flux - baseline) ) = 0.125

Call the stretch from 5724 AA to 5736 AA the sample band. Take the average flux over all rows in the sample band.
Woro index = 2.67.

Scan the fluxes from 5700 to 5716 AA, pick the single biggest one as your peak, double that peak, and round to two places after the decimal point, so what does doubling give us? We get 5.56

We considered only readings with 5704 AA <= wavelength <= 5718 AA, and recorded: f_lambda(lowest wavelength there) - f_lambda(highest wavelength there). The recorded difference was -0.2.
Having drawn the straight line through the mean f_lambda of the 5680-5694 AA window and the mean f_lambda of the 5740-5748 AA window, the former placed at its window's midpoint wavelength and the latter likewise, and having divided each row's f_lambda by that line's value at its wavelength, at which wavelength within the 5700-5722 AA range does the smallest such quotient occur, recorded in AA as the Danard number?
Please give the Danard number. 5720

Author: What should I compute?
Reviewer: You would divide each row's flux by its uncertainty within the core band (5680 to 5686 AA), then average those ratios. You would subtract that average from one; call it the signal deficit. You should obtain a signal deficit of -15.8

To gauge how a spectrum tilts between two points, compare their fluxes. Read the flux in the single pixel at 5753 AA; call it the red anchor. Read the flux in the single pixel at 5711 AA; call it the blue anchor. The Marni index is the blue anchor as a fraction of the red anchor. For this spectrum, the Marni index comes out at 1.03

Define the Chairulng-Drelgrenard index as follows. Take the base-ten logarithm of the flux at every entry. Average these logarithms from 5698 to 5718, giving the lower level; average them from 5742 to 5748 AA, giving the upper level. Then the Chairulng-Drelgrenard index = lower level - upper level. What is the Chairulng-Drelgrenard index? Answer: -0.036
